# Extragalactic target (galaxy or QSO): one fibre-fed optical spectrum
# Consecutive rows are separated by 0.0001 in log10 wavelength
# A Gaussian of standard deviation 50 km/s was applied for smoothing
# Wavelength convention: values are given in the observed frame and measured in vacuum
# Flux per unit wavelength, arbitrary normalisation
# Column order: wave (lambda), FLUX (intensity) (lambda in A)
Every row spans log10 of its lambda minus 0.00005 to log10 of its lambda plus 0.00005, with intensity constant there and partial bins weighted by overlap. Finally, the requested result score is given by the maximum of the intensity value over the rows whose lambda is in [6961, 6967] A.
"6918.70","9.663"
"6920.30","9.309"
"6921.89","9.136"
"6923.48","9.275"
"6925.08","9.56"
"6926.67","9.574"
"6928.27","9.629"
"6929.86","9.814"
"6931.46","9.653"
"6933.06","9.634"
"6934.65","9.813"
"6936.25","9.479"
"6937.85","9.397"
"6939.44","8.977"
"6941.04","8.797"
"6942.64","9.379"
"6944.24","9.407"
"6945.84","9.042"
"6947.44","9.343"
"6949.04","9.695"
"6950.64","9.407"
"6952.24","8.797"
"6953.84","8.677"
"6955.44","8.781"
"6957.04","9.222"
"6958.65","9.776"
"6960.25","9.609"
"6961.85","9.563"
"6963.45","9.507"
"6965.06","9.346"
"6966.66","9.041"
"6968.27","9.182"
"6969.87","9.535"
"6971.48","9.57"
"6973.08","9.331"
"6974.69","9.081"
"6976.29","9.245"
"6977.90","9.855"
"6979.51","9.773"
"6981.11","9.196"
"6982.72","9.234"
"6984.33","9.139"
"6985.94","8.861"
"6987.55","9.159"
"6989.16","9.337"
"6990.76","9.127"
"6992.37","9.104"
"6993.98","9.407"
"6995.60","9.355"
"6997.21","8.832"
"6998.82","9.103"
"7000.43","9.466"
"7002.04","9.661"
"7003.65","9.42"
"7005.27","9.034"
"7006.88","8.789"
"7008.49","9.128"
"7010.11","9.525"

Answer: 9.563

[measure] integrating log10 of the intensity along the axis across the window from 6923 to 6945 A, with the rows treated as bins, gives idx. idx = 21.46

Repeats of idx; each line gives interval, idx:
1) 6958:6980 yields 21.46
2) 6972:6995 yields 22.25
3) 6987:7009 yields 21.22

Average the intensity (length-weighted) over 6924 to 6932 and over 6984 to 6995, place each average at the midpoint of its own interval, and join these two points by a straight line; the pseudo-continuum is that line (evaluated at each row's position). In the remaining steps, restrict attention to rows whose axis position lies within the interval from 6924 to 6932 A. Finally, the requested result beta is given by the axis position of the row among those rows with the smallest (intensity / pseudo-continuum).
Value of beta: 6925.08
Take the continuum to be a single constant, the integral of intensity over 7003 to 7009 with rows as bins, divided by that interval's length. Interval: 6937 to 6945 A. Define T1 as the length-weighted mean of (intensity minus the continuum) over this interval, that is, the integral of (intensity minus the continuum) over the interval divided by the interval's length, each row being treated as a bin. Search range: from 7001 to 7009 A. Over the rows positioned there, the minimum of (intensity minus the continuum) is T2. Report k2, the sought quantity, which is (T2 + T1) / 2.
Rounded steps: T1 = 0.11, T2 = -0.29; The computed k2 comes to -0.09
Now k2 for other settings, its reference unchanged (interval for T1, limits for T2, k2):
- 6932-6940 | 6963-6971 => 0.18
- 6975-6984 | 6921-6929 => 0.20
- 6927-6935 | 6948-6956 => 0.10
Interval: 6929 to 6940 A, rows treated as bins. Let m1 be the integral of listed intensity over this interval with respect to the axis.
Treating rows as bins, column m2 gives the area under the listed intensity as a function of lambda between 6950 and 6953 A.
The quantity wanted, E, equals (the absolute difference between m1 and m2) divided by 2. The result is 39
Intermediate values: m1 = 105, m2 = 27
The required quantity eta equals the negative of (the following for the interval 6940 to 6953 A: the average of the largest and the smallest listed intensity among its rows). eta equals -9.246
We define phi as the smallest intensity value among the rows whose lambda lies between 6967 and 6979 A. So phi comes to 9.081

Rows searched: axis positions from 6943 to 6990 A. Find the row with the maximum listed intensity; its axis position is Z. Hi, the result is 6977.90 A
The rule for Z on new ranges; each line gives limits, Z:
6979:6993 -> 6979.51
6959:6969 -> 6960.25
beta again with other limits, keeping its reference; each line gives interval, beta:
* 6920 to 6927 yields 6921.89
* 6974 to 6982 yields 6974.69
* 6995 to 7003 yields 6997.21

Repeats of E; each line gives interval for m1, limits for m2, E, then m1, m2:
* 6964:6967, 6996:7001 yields 9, 28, 46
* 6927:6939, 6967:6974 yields 25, 115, 66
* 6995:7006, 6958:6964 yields 22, 102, 58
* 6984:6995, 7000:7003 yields 36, 101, 29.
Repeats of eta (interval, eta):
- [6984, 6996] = -9.134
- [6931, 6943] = -9.305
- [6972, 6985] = -9.468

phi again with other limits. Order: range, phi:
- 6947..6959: 8.677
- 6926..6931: 9.574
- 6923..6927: 9.275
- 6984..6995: 8.861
